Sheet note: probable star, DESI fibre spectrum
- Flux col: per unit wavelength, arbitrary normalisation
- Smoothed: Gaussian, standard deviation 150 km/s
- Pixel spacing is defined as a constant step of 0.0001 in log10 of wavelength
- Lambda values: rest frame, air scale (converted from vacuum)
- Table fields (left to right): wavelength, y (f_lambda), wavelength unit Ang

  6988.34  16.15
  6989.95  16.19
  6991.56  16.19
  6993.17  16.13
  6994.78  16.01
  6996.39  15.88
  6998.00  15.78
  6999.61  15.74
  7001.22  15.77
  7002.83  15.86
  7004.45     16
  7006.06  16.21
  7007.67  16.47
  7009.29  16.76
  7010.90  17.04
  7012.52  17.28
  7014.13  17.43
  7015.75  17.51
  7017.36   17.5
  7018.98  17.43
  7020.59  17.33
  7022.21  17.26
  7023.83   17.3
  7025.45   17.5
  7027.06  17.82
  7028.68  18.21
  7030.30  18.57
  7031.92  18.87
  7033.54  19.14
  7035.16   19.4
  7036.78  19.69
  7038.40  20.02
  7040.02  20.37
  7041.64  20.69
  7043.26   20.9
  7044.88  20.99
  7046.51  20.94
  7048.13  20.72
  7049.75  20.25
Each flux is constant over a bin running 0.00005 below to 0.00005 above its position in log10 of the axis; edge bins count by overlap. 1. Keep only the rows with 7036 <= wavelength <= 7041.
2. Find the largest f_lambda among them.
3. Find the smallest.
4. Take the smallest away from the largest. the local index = 0.68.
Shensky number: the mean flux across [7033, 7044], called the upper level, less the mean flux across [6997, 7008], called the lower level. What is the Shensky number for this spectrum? 4.1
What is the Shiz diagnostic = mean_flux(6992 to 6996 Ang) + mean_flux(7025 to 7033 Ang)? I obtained 34.3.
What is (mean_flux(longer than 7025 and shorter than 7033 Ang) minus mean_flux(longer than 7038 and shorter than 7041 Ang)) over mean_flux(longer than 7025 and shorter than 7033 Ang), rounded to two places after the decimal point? -0.11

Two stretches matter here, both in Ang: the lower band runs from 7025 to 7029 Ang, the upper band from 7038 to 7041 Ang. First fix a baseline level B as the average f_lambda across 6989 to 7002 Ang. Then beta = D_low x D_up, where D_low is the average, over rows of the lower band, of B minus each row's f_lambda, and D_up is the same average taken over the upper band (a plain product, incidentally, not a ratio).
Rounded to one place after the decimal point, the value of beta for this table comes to 8.0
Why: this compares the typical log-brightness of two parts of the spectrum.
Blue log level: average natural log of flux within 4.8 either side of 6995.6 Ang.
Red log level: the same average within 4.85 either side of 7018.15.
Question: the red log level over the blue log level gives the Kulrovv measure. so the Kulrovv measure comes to 1.03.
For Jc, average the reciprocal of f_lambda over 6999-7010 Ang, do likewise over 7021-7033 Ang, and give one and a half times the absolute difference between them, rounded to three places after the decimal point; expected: 0.009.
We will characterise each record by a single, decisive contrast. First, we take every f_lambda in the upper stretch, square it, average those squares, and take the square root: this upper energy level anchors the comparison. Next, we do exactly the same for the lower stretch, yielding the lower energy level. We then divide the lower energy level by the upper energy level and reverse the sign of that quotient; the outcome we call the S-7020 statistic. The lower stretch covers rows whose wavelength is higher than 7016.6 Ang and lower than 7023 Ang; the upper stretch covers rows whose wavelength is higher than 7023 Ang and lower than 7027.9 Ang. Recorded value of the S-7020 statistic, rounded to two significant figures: -0.99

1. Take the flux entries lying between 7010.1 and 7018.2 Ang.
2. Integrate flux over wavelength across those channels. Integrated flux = 140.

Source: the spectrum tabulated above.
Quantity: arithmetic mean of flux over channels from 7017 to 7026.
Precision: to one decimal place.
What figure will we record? 17.4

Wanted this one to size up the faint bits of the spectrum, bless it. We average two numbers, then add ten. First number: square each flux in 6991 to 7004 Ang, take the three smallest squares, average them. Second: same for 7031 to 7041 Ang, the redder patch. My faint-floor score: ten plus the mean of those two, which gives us 317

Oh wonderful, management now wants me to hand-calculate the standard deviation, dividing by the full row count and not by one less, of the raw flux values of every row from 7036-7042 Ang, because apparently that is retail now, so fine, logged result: 0.37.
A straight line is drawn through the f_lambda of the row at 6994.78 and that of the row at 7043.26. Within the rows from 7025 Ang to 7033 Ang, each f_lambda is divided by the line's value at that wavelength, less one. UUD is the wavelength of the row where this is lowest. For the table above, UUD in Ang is 7025.45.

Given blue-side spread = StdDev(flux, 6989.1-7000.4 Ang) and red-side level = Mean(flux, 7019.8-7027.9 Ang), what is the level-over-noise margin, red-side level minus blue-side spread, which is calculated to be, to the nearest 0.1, 17.3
